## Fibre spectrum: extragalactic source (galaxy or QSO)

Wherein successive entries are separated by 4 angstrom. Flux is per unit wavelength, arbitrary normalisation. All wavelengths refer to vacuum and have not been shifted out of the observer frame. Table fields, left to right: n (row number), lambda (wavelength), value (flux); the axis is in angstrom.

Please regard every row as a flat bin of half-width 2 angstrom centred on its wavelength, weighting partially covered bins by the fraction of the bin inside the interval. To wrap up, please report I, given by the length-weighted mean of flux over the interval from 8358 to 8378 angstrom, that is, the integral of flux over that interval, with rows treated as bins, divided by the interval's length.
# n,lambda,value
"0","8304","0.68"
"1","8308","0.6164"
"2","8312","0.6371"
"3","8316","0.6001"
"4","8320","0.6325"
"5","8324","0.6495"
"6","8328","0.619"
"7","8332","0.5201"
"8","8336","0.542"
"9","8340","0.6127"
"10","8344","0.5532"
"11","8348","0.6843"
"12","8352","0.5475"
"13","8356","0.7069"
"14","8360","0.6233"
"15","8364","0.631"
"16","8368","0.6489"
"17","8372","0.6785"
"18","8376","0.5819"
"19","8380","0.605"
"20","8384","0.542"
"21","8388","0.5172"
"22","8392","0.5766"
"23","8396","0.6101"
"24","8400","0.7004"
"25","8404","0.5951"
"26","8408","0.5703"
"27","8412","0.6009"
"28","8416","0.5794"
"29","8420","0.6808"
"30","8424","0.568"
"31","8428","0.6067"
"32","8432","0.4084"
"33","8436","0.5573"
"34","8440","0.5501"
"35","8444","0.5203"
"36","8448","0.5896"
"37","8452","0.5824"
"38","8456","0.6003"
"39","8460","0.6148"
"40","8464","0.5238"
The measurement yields 0.633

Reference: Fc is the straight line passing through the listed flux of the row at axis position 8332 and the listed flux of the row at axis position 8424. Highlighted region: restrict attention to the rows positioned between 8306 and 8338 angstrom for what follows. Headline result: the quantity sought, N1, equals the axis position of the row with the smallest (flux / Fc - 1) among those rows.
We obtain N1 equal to 8332 angstrom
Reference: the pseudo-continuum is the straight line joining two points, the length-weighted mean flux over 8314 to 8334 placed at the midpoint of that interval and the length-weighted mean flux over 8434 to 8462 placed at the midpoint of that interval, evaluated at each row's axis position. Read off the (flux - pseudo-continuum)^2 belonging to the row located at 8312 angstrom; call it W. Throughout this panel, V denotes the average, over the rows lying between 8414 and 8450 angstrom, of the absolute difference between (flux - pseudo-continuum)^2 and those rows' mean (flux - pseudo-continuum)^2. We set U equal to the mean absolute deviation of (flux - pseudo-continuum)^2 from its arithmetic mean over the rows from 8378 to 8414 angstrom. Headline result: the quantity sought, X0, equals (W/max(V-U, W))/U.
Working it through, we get 87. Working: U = 0.0030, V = 0.0064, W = 0.001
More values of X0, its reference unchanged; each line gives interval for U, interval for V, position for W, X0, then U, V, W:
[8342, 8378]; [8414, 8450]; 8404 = 11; 0.0033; 0.0064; 0.000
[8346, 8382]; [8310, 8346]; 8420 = 293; 0.0034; 0.0016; 0.010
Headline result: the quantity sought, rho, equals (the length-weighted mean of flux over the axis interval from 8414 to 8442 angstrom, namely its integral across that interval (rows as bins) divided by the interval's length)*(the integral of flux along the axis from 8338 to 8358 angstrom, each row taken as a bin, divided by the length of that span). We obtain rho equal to 0.350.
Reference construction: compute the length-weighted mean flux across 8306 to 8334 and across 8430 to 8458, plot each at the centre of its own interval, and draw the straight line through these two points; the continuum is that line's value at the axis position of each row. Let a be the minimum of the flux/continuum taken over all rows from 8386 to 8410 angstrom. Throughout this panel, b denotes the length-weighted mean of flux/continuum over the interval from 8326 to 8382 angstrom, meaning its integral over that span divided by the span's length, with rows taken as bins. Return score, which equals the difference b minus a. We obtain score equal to 0.13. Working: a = 0.90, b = 1.03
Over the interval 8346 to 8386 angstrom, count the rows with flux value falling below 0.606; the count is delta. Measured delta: 4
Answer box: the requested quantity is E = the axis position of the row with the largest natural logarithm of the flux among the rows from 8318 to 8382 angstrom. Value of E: 8356 angstrom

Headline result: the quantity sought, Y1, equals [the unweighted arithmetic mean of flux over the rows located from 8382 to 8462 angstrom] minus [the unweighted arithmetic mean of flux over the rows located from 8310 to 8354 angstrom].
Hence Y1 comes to -0.02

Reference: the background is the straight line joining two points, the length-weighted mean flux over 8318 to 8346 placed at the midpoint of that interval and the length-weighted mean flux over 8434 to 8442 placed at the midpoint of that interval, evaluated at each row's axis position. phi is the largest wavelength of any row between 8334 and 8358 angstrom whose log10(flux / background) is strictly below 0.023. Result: 8352 angstrom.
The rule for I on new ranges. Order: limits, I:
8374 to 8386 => 0.576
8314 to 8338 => 0.594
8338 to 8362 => 0.621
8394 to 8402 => 0.655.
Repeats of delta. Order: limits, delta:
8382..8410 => 5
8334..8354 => 3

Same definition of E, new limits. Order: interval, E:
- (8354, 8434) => 8356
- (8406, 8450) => 8420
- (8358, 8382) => 8372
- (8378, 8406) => 8400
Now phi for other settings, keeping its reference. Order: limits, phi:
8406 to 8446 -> 8444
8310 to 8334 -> 8332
